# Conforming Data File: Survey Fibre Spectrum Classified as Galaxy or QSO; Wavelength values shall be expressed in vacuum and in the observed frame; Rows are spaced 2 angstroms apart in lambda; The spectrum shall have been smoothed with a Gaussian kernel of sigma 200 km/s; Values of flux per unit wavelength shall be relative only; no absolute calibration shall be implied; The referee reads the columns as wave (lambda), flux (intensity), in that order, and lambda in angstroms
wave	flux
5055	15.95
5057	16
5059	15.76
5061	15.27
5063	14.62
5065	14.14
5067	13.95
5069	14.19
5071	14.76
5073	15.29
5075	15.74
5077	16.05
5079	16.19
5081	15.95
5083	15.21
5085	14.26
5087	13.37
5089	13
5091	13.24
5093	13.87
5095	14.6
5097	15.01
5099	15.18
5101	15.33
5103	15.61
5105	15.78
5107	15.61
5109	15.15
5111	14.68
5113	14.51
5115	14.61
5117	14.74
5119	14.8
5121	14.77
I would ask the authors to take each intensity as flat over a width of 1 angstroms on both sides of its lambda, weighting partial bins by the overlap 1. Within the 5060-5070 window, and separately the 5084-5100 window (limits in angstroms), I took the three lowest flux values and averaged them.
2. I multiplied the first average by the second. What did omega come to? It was 186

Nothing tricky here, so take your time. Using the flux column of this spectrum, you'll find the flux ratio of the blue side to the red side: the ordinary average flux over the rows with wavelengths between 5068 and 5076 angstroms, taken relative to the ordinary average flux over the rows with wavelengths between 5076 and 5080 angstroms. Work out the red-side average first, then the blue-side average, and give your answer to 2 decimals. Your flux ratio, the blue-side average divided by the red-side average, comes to 0.93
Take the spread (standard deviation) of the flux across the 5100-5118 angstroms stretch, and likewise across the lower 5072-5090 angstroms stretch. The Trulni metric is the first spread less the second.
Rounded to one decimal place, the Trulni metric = -0.7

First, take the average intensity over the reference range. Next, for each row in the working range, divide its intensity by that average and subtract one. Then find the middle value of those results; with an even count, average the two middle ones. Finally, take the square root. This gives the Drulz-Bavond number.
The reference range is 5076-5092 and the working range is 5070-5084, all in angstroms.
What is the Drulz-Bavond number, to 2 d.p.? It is 0.27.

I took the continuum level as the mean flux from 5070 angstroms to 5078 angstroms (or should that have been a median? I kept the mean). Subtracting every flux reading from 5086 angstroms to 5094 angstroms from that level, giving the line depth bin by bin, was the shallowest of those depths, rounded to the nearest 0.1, 1.6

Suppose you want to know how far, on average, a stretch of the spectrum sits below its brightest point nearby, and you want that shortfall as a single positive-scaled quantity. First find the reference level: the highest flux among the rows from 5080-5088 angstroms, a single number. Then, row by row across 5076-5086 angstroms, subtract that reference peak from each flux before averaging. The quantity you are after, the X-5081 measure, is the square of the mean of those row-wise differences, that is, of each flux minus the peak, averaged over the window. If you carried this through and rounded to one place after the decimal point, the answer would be 0.2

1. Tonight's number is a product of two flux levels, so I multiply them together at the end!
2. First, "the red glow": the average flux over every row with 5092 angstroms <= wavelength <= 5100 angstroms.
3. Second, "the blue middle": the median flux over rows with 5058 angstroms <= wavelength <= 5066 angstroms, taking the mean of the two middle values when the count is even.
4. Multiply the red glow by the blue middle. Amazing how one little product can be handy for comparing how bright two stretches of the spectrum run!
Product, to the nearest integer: 219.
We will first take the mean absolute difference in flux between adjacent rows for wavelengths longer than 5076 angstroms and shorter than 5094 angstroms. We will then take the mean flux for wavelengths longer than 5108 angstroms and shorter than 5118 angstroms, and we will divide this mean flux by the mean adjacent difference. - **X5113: 28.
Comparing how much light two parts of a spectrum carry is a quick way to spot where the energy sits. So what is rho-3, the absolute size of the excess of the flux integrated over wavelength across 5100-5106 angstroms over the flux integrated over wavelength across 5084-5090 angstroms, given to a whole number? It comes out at 12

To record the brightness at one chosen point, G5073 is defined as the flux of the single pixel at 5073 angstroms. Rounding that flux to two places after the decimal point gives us 15.29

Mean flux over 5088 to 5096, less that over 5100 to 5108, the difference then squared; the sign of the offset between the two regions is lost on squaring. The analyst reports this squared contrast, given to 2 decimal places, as 3.63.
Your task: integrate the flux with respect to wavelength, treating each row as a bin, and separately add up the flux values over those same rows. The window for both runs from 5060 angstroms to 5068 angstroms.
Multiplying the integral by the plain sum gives 6723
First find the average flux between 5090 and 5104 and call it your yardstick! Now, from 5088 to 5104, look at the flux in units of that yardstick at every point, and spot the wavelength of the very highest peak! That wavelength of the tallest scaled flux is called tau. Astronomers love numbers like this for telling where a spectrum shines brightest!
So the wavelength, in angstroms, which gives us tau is 5103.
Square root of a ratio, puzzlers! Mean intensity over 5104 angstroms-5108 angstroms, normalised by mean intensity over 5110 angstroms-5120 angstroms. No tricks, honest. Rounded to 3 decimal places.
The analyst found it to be 1.034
